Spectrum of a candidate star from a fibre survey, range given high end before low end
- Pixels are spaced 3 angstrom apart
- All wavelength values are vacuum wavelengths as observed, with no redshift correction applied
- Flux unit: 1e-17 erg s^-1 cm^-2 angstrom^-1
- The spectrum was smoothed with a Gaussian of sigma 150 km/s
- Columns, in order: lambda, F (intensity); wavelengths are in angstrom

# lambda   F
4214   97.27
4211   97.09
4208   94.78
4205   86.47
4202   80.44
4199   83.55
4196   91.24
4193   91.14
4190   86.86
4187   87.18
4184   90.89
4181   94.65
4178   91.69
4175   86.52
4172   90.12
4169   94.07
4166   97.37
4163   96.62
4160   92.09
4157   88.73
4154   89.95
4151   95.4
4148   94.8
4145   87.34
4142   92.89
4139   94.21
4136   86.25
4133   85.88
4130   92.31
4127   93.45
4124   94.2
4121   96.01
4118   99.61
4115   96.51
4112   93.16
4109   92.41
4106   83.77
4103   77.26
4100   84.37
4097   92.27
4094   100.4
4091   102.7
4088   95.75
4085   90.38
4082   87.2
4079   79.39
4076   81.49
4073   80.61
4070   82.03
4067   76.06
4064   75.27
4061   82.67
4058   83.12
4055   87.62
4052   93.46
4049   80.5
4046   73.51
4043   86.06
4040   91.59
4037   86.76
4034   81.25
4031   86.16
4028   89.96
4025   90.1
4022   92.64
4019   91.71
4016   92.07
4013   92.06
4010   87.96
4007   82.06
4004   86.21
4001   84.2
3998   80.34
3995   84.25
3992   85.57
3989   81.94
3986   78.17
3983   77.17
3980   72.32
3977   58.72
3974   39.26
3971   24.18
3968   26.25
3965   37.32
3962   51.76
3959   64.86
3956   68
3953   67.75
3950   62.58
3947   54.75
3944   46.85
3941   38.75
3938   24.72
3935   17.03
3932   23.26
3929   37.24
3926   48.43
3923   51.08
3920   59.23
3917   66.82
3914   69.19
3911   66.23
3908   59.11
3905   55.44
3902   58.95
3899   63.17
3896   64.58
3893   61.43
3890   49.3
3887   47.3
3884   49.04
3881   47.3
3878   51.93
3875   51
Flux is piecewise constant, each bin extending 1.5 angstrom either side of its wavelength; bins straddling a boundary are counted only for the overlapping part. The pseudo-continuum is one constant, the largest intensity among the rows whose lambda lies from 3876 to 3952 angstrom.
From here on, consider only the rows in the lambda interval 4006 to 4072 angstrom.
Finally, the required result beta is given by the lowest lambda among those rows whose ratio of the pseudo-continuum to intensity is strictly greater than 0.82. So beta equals 4007 angstrom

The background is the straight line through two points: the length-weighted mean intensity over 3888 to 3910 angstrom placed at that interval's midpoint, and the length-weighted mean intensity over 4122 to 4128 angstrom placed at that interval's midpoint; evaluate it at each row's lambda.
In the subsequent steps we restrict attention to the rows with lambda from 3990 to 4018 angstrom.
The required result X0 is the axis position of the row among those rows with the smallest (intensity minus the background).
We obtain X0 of 3998 angstrom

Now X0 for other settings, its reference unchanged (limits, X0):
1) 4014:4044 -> 4034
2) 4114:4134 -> 4133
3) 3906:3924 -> 3923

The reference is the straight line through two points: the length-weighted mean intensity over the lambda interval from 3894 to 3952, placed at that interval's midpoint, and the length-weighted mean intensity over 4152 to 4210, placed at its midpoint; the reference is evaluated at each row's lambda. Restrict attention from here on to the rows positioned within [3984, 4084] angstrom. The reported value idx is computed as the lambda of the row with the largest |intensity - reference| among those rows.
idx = 4013 angstrom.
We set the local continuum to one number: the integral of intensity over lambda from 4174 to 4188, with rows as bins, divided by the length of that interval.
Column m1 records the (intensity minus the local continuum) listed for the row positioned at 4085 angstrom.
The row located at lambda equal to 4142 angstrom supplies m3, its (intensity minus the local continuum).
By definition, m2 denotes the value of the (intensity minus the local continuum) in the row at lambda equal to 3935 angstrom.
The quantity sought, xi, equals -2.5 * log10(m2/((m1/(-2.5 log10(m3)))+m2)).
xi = 0.0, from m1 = 0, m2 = -73.4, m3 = 2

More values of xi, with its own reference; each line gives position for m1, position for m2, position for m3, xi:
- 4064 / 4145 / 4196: 3.4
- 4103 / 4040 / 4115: 2.1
